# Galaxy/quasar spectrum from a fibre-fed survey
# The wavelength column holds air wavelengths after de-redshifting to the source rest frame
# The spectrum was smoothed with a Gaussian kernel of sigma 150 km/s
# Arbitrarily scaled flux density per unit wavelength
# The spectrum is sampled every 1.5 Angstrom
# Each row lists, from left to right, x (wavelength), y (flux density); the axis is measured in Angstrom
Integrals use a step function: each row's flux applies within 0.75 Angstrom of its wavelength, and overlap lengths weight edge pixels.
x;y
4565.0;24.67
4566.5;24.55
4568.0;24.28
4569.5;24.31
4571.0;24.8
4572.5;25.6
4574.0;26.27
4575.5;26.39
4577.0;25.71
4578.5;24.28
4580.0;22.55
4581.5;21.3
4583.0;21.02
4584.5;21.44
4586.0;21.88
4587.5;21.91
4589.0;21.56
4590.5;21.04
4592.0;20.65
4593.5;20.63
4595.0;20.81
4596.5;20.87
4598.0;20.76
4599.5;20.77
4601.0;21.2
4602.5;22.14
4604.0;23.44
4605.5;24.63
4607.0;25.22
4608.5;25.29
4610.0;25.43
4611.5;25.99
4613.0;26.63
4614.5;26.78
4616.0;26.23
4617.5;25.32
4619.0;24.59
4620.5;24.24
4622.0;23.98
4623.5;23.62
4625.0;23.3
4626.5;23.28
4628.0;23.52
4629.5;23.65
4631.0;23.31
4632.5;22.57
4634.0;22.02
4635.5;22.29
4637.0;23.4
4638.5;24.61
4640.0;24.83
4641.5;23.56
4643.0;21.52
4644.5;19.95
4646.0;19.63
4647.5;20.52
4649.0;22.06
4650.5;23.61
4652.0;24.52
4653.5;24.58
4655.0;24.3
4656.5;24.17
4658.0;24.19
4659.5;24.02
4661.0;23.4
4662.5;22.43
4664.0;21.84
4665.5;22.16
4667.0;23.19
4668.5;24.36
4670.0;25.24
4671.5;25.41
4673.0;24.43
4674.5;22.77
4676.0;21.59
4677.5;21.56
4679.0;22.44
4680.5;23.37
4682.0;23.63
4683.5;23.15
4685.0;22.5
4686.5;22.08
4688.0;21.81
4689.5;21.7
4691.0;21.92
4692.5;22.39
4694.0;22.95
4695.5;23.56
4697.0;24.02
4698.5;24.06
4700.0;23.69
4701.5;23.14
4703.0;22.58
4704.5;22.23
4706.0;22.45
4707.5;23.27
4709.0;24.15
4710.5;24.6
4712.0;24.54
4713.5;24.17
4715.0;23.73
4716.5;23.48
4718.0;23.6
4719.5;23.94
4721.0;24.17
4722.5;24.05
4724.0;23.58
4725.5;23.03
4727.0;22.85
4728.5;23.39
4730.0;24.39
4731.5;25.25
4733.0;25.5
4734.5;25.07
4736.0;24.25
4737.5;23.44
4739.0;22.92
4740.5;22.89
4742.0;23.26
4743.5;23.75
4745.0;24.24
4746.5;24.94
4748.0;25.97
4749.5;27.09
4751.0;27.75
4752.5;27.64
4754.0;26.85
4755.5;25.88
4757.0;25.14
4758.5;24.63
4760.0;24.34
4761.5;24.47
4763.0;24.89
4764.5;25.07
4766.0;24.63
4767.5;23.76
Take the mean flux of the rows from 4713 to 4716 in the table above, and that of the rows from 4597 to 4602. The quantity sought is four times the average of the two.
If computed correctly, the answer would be 90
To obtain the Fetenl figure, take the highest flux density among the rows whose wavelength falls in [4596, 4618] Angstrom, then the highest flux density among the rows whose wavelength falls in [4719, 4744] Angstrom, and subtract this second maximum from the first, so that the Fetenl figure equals 1.3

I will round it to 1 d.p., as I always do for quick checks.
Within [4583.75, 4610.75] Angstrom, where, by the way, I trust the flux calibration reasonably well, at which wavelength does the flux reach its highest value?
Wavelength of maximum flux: 4610.0 Angstrom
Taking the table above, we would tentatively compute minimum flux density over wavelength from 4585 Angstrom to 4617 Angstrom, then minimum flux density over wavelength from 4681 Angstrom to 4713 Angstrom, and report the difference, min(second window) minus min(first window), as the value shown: 1.1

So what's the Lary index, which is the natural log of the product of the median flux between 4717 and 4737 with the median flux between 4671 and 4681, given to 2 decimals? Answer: 6.31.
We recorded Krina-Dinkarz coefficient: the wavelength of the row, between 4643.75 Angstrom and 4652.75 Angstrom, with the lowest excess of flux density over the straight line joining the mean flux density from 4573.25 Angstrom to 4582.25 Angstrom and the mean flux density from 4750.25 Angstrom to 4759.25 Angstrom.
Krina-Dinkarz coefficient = 4646.0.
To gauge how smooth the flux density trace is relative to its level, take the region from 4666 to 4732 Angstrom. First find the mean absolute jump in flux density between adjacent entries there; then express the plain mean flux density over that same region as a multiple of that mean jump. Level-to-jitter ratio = 45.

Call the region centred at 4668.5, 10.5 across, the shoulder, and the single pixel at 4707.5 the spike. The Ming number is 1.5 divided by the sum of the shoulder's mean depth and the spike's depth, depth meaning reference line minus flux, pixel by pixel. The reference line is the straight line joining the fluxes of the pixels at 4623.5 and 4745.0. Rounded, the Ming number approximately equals 1.8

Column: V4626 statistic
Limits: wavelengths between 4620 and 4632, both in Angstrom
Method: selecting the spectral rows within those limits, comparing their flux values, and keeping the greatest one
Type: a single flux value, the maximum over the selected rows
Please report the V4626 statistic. 24.24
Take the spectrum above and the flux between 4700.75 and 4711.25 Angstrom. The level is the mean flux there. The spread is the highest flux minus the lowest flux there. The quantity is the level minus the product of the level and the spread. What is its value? -32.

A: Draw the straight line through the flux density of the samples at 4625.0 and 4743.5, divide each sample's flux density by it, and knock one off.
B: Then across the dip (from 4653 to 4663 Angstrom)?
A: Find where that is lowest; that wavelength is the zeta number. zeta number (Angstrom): 4662.5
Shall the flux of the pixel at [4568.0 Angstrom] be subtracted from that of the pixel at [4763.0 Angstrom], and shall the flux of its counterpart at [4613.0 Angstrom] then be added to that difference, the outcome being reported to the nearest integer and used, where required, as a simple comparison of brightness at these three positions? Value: 27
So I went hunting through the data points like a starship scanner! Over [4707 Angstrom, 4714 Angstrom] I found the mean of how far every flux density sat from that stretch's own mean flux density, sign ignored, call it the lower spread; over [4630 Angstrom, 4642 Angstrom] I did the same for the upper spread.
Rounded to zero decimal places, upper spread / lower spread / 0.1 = 22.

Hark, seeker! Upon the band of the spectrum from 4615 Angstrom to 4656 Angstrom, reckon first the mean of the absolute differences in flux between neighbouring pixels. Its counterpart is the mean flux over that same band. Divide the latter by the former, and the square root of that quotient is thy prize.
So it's 5.8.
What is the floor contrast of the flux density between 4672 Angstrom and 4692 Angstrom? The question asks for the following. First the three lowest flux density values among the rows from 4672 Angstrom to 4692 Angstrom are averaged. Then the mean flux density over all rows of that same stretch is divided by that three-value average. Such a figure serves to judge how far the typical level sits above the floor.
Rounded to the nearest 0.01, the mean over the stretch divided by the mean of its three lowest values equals 1.04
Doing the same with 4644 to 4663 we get 1.14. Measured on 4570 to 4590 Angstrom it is 1.10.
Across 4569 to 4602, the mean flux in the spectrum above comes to 22.5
